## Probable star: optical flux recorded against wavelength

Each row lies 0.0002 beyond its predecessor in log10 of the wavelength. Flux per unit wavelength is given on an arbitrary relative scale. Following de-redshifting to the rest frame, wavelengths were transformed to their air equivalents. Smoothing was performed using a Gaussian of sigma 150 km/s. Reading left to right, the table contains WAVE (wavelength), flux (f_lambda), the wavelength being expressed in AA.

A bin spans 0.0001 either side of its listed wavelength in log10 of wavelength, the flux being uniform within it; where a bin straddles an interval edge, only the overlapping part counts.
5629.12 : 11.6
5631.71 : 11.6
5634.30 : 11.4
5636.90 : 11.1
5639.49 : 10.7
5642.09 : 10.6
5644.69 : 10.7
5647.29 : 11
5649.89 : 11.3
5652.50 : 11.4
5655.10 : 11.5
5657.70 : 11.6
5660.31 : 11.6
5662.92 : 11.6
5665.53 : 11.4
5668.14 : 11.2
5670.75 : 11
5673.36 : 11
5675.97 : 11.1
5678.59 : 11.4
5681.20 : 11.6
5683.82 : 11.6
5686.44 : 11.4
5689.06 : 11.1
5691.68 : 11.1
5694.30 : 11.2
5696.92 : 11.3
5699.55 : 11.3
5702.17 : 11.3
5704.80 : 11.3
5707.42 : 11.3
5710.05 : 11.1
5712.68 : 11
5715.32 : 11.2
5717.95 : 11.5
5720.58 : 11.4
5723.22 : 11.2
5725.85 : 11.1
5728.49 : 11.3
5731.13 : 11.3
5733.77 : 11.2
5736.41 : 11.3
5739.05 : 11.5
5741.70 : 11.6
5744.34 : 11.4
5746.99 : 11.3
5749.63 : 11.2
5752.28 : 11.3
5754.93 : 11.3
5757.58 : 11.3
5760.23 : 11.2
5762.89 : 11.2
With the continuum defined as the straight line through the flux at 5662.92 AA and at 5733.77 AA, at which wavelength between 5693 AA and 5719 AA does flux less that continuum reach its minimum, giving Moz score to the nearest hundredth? 5712.68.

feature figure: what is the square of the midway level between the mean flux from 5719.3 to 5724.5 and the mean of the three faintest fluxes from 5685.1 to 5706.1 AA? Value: 126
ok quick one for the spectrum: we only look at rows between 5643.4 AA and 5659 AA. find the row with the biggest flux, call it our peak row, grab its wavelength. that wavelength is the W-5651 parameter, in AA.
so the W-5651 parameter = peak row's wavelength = 5657.70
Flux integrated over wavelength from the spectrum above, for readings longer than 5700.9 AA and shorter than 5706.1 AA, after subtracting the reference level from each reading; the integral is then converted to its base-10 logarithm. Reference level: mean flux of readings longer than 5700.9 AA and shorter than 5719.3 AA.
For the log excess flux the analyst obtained -0.5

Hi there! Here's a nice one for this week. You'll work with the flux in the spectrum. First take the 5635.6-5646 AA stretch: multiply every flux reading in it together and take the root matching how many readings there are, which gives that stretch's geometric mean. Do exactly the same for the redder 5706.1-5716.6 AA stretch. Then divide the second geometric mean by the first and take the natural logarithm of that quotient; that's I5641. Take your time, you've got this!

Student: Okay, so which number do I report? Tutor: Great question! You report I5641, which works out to 0.034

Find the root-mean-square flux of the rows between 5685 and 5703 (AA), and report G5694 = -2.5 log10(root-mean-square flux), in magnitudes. -2.63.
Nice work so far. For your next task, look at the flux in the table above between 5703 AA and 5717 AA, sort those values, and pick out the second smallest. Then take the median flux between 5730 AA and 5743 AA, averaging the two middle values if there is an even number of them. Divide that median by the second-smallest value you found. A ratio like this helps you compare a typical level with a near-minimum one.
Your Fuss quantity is 1.02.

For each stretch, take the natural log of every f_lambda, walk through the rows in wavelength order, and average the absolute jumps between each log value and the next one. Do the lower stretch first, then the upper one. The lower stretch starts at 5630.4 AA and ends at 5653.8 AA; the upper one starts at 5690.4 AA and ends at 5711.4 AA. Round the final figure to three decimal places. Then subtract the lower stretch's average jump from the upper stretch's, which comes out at -0.015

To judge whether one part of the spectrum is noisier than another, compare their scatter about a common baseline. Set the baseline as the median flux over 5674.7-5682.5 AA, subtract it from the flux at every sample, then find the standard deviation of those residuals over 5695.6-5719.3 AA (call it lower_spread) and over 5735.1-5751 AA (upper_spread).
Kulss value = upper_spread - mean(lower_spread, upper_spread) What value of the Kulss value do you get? 0.00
